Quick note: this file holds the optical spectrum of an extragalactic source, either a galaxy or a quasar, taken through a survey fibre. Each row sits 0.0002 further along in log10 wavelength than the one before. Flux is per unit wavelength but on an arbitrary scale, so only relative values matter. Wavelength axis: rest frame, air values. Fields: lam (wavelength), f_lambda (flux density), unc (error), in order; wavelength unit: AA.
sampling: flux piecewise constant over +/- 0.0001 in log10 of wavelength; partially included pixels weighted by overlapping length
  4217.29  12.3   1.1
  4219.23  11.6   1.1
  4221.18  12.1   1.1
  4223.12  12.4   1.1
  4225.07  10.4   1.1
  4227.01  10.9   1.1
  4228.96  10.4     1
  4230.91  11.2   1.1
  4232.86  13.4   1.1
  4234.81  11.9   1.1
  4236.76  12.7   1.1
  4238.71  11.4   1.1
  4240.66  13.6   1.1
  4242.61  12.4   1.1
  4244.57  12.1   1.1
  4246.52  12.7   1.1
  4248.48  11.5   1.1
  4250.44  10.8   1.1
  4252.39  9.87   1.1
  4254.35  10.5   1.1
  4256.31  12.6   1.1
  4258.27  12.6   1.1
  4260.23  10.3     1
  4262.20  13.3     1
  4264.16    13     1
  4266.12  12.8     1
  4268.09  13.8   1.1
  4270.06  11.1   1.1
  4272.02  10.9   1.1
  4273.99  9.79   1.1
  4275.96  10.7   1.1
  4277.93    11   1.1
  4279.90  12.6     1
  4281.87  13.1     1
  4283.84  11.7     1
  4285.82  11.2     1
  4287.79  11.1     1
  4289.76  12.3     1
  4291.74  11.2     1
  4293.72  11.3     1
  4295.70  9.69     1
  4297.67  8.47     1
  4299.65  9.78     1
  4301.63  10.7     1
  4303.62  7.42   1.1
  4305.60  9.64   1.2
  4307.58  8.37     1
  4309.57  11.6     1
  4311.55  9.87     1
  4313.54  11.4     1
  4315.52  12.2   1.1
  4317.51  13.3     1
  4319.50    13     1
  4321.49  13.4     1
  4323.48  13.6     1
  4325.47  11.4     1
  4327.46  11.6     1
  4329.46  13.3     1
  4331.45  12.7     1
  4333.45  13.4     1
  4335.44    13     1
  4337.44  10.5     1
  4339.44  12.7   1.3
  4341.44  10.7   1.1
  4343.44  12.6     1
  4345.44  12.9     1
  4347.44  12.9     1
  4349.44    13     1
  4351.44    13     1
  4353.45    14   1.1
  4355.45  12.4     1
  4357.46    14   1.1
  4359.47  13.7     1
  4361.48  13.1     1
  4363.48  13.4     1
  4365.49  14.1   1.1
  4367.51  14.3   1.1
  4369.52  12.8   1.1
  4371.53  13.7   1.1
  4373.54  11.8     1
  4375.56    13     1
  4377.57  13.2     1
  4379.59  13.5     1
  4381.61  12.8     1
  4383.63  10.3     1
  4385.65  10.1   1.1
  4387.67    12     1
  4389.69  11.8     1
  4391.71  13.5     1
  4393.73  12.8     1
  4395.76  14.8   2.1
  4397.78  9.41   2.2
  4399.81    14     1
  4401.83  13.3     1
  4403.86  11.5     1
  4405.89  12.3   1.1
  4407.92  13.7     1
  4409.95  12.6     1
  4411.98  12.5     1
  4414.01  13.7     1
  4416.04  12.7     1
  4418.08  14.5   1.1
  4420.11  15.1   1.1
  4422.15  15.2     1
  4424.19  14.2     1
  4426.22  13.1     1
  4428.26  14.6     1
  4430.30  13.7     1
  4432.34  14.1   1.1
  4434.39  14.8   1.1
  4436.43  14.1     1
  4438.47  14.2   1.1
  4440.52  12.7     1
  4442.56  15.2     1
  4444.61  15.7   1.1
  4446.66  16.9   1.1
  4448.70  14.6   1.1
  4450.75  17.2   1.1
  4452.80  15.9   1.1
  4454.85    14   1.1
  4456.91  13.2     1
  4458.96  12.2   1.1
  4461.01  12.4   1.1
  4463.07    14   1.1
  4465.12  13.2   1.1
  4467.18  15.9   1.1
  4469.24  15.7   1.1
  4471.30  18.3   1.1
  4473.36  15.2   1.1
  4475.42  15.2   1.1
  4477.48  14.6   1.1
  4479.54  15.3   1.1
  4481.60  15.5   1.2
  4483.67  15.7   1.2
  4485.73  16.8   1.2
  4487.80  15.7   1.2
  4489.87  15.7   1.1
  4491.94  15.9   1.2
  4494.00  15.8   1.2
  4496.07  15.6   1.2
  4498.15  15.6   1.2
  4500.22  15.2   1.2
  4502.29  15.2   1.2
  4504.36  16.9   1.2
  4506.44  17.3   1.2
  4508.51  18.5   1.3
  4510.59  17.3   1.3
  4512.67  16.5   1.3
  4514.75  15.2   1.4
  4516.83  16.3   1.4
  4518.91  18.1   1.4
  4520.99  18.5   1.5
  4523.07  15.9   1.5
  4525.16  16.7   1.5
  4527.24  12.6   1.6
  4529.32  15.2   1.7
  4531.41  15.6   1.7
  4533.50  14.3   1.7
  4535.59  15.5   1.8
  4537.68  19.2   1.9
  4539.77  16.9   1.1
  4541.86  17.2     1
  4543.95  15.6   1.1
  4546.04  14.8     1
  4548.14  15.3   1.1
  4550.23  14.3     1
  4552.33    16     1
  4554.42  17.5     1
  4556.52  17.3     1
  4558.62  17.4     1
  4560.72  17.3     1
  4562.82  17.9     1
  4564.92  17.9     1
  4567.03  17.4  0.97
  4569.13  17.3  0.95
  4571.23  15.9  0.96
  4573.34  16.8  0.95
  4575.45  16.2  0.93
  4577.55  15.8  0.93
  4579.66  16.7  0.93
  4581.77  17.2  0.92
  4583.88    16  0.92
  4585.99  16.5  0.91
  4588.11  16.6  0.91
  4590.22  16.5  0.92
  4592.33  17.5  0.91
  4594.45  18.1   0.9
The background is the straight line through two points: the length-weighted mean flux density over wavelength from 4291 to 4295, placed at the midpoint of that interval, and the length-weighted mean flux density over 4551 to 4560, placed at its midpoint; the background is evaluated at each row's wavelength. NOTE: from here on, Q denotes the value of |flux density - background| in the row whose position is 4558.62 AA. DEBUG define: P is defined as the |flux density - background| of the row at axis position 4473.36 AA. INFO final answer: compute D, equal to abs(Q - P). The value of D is 0.3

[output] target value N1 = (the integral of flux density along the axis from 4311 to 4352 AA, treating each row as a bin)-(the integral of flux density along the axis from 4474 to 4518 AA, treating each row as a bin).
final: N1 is -194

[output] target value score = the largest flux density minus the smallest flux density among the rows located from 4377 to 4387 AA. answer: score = 3.4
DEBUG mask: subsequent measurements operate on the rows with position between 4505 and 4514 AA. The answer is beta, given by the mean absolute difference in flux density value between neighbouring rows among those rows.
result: 1.07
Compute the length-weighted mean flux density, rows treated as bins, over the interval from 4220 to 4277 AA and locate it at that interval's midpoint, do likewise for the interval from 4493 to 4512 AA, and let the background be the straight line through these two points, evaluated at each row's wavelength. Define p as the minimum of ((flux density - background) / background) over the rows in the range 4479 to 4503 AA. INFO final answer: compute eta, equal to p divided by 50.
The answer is -0.0014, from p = -0.07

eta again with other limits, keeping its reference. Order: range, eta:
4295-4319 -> -0.0084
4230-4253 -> -0.0033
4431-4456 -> -0.0033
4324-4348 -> -0.0043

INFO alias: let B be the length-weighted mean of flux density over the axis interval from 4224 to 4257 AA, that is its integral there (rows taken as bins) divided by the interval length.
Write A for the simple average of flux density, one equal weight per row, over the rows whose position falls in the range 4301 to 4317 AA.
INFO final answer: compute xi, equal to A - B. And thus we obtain -2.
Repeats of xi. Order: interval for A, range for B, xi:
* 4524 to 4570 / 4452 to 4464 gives 3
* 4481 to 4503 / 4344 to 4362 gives 2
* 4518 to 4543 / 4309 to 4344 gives 4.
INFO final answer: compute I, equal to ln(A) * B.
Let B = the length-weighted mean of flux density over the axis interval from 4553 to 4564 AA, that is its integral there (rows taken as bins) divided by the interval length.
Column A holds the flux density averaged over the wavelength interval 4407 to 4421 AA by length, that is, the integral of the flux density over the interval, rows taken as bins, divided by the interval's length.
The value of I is 45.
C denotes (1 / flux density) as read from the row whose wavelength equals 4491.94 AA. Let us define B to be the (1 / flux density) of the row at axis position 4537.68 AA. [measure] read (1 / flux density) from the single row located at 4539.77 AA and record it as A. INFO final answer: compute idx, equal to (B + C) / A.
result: 1.9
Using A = 0.059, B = 0.05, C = 0.063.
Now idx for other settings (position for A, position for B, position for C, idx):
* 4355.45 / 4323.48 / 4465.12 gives 1.9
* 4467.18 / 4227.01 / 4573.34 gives 2.4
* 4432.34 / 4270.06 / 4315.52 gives 2.4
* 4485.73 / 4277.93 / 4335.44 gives 2.8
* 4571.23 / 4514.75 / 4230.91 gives 2.5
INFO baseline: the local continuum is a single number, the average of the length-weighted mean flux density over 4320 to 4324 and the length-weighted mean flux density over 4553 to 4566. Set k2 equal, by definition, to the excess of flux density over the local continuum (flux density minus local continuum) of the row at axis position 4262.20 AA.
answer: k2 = -2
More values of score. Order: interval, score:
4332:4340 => 2.9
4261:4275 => 4.0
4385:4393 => 3.4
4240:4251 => 2.8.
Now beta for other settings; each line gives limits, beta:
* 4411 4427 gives 0.97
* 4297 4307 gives 1.93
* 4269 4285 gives 0.86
